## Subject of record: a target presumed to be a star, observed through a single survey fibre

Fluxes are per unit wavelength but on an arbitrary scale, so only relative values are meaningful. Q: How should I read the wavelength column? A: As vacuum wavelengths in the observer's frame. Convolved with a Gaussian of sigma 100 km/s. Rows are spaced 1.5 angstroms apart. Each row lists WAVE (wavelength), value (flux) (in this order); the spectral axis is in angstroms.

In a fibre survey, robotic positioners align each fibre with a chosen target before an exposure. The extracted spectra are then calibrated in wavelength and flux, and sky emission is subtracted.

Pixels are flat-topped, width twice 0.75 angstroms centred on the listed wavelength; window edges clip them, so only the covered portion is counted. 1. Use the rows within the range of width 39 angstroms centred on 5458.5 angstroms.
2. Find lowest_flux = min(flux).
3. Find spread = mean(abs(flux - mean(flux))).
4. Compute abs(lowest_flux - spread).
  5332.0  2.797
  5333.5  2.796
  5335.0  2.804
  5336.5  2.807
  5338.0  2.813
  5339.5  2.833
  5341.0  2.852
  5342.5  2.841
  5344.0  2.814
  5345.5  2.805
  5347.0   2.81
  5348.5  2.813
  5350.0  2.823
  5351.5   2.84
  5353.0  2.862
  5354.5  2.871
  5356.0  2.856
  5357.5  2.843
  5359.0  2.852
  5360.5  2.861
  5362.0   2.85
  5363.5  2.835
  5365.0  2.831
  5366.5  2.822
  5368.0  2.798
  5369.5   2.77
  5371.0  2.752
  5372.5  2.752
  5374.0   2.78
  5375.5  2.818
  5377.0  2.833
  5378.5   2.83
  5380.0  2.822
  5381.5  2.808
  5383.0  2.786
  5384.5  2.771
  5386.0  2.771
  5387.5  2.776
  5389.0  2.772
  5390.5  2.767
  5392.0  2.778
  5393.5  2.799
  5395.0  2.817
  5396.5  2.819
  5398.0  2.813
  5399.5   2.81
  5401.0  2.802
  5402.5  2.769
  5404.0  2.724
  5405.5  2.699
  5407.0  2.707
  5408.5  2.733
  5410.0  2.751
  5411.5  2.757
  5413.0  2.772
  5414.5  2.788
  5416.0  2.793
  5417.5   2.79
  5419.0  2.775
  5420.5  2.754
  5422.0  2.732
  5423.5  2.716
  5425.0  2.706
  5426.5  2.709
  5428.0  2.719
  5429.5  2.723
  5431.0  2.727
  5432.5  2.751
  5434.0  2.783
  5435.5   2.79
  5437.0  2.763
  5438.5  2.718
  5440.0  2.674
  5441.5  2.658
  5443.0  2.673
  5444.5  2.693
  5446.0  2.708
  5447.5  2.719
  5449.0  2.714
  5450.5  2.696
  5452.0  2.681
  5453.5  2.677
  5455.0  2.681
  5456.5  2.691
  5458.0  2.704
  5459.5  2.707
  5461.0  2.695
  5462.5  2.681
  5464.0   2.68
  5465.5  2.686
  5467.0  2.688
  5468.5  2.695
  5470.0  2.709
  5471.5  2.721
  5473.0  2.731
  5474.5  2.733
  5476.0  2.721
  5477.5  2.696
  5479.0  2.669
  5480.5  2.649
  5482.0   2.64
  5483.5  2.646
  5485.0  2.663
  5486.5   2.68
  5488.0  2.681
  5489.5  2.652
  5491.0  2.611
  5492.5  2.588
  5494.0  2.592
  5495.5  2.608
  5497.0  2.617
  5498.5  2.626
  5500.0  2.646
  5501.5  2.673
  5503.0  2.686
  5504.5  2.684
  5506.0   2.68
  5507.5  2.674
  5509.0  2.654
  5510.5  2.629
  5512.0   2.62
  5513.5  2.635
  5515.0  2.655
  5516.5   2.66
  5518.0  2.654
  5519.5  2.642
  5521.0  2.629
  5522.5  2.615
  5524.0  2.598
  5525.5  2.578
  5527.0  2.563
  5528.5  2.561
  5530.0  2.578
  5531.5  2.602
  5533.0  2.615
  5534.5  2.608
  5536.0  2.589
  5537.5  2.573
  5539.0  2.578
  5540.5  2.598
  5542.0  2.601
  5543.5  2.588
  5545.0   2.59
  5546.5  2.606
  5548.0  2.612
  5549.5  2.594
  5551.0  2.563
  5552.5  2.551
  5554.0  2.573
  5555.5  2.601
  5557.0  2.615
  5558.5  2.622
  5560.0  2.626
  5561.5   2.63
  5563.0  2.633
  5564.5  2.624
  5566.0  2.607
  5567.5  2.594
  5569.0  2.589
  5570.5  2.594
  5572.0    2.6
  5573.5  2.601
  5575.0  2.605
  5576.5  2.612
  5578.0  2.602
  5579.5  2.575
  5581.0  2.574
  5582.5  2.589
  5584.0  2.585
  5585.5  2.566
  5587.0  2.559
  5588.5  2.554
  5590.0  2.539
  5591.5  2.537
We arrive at 2.643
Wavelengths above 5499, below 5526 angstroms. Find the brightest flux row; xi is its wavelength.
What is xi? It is 5503.0 angstroms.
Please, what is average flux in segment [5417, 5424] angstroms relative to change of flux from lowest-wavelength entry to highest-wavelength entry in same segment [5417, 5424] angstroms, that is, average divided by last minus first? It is -37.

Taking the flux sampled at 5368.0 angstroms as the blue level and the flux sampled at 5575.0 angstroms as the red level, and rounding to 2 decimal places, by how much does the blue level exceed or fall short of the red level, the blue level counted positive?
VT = 0.19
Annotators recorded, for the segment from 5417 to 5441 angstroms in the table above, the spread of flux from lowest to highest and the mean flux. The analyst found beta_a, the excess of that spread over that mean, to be -2.62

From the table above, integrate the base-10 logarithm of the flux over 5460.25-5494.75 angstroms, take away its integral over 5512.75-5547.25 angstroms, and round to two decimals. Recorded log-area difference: 0.39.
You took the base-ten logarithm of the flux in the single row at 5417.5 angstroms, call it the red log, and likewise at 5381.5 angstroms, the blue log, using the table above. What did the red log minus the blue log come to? 0.00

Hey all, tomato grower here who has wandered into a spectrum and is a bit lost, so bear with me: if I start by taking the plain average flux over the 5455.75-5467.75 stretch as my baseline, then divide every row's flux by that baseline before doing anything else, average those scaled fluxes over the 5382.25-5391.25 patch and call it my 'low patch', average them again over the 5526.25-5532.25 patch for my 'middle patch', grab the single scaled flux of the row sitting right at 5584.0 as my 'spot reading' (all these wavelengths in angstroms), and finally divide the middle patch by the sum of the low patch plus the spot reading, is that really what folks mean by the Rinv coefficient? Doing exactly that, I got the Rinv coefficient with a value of 0.481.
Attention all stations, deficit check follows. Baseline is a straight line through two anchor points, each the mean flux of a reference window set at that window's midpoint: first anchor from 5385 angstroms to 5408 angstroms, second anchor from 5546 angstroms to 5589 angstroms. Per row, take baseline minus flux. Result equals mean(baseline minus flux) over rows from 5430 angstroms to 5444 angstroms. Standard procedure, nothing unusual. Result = 0.006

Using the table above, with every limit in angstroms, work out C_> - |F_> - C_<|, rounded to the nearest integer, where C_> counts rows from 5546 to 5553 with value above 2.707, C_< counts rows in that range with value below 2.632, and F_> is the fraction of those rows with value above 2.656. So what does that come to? -5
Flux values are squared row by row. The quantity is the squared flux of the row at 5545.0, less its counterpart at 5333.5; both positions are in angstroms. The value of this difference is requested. -1.1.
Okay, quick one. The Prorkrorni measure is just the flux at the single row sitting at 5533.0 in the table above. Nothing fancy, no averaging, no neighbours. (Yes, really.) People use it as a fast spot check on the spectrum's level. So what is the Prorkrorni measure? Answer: 2.615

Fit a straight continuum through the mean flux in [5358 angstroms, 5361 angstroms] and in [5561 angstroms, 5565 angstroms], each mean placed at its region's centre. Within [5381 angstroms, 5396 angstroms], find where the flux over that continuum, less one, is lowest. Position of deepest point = 5384.5 angstroms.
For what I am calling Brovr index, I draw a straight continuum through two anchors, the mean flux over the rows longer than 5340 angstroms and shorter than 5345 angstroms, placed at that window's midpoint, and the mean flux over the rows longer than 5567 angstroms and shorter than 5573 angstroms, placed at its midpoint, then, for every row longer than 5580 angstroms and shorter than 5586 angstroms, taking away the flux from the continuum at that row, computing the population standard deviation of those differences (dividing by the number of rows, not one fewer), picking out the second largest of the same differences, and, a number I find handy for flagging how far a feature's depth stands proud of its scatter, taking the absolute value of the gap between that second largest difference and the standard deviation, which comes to 0.000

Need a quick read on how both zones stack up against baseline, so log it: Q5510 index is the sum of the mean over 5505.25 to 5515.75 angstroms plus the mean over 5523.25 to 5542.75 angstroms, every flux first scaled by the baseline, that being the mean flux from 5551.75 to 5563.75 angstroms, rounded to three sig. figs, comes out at 2.01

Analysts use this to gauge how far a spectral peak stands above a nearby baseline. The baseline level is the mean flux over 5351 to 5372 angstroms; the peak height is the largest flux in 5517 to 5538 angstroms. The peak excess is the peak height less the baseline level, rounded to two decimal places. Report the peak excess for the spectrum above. -0.18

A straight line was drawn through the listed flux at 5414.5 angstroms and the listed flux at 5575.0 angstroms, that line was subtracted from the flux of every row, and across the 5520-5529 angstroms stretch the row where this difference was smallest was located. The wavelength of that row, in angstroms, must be 5528.5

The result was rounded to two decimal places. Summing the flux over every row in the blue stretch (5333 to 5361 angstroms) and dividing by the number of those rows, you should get 2.83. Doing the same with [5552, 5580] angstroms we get 2.60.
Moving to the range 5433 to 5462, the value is 2.71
